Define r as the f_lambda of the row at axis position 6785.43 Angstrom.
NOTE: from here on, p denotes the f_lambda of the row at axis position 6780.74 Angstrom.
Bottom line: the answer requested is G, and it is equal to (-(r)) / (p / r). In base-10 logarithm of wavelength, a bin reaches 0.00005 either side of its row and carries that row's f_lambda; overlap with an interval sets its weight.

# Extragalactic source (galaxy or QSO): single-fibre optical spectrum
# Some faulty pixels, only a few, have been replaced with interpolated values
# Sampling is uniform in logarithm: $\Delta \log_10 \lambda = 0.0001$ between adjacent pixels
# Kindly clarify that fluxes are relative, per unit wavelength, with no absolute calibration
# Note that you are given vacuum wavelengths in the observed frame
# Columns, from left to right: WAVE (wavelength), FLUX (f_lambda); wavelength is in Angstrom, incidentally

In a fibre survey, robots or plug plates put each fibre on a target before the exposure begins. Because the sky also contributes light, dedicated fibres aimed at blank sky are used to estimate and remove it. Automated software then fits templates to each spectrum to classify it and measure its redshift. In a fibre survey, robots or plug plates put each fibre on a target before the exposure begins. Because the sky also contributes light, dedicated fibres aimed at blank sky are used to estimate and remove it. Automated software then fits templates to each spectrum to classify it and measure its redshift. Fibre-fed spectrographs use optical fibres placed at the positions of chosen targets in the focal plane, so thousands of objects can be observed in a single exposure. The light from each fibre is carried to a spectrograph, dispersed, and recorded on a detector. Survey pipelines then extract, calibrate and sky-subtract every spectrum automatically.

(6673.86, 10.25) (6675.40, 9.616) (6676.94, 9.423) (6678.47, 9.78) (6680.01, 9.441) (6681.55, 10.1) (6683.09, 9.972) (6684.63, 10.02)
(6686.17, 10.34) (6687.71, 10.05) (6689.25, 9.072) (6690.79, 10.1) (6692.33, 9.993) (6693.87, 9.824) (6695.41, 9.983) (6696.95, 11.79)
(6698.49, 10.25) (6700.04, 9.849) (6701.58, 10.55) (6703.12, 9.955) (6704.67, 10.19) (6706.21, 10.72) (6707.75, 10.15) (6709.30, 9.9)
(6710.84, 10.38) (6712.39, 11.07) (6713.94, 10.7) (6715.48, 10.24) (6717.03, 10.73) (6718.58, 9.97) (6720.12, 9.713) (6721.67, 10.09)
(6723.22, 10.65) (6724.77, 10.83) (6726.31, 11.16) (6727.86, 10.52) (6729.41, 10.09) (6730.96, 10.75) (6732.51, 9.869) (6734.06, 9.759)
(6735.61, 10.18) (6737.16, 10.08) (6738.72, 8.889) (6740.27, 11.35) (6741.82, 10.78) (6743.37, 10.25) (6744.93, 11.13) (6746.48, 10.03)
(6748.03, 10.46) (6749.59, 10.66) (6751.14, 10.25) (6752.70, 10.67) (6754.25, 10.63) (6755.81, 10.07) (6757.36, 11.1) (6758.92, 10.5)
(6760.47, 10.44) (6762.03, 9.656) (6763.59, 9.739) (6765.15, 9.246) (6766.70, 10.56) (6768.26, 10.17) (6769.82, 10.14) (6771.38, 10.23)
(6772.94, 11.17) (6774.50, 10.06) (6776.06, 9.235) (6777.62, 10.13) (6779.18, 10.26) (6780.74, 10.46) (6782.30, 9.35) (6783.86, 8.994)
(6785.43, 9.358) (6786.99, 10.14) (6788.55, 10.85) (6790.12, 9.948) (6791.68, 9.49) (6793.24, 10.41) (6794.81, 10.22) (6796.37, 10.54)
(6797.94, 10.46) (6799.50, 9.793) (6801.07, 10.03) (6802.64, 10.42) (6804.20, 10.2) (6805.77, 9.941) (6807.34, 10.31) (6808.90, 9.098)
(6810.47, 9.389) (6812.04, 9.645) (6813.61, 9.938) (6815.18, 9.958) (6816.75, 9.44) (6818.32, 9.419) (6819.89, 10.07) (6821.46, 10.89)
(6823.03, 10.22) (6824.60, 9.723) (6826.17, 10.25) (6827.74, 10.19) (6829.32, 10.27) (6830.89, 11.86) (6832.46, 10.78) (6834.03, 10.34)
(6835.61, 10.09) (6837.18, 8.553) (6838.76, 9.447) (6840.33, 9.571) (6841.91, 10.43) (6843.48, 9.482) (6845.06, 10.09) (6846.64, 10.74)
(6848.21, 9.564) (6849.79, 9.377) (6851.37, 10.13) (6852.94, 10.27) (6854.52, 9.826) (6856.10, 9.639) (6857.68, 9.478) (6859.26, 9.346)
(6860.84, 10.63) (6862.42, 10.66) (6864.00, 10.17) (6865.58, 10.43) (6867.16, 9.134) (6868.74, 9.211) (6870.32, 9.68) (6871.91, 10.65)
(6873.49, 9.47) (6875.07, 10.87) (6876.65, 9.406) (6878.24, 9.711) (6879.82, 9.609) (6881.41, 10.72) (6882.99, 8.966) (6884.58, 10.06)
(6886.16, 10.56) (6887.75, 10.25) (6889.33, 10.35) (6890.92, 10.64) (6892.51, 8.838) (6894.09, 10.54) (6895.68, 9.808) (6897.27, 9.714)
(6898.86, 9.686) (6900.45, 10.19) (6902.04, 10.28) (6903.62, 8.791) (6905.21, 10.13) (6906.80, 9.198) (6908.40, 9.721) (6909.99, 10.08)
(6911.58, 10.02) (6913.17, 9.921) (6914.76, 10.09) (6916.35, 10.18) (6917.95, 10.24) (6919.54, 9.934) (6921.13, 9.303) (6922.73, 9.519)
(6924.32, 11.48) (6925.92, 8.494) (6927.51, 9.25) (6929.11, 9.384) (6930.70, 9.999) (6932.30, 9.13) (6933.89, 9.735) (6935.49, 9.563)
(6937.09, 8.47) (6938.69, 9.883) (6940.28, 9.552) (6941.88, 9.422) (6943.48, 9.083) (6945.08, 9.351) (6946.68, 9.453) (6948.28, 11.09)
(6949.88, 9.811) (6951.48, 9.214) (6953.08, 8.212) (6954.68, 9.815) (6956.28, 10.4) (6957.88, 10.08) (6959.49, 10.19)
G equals -8.4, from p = 10.46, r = 9.358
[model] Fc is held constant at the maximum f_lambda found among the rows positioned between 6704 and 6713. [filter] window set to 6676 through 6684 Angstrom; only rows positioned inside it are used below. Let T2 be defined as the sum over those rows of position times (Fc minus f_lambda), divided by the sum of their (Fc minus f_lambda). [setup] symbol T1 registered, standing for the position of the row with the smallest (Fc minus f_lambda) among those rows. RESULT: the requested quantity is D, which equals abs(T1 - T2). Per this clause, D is 1.9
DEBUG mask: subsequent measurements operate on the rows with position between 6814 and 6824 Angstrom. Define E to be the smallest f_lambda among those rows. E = 9.419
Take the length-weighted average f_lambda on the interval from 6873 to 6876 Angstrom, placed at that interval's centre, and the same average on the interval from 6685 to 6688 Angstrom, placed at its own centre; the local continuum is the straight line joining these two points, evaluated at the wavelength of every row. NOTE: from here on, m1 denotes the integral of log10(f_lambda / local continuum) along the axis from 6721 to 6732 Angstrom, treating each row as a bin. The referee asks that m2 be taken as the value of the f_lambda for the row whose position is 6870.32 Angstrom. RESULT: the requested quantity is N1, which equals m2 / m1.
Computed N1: 57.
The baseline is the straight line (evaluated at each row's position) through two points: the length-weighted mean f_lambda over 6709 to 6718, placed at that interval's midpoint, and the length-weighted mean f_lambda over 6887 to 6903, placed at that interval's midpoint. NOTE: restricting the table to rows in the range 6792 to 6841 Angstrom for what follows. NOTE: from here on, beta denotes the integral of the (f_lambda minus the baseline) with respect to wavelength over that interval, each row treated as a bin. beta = -9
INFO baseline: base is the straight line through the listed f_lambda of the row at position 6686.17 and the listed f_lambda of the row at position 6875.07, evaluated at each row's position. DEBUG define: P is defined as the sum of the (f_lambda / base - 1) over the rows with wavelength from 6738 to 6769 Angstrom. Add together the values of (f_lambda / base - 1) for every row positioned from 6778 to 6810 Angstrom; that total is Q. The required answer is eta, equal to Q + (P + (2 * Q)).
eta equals -3.9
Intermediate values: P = -0.4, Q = -1.18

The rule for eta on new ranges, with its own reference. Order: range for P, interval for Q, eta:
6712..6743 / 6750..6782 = -2.0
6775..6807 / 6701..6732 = -1.2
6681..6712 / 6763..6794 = -3.8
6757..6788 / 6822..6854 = -4.9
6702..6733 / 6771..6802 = -3.3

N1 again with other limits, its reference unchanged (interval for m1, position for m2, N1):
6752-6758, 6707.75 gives 102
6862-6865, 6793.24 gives 514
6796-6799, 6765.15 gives 342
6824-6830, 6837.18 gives -329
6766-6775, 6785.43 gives 134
